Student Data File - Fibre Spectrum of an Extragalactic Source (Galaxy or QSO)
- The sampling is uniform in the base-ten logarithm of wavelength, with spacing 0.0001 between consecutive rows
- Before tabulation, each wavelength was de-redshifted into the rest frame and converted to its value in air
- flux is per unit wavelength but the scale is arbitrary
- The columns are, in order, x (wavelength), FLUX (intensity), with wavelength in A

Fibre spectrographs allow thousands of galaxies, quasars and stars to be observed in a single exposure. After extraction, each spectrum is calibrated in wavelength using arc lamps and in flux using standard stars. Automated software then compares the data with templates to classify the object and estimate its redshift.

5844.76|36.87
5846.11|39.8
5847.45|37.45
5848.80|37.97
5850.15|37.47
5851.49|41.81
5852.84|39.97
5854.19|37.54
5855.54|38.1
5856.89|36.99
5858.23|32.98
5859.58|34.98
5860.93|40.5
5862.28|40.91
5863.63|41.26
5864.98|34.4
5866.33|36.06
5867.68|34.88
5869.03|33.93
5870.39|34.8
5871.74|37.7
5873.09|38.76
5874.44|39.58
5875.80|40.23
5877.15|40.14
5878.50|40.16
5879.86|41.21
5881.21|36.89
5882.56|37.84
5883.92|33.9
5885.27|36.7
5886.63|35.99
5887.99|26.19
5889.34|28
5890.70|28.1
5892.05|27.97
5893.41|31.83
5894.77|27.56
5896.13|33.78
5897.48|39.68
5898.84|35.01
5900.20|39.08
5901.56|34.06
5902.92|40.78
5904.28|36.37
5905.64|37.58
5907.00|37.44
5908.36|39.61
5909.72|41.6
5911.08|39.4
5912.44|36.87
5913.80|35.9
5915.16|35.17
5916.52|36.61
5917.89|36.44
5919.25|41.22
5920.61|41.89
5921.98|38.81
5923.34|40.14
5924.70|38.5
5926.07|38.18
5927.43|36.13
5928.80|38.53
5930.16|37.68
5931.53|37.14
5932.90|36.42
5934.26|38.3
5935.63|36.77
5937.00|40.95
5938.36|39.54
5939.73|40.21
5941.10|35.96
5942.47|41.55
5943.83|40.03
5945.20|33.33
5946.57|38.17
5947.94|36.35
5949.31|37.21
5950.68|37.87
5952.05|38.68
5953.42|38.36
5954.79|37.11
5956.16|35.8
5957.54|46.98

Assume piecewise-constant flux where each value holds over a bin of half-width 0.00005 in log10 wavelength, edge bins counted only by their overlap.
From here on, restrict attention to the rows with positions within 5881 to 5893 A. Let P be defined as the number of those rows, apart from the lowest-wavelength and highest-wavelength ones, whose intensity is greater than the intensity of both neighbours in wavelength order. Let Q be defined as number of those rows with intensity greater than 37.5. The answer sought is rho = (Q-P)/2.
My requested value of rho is -1.0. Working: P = 3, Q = 1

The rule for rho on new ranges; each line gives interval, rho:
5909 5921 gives 1.5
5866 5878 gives 2.0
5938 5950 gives 1.0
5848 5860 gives 1.5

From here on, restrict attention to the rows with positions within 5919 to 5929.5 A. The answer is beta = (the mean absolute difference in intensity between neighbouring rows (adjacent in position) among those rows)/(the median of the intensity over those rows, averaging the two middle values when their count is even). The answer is 0.04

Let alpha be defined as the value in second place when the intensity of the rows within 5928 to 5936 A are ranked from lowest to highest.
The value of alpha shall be 36.77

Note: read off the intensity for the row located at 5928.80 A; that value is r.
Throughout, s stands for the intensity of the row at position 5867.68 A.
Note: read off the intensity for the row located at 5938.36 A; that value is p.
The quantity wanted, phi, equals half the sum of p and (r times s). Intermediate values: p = 39.54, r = 38.53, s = 34.88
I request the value 692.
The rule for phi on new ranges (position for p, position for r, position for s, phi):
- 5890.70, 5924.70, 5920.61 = 820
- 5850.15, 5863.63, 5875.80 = 849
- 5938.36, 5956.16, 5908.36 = 729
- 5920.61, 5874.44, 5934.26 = 779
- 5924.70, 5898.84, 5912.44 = 665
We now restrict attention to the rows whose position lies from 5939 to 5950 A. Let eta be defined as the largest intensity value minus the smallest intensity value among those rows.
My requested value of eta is 8.2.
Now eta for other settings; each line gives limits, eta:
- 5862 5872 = 7.3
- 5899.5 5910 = 7.5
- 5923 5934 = 4.0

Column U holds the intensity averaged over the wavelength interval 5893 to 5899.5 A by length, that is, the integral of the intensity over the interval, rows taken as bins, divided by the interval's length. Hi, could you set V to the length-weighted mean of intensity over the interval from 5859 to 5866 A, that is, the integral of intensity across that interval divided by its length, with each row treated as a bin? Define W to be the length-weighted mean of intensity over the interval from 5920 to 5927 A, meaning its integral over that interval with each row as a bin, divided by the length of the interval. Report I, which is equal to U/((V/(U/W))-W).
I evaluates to 6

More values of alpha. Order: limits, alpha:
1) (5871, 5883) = 37.7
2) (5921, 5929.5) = 38.18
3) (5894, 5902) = 33.78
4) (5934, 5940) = 38.3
